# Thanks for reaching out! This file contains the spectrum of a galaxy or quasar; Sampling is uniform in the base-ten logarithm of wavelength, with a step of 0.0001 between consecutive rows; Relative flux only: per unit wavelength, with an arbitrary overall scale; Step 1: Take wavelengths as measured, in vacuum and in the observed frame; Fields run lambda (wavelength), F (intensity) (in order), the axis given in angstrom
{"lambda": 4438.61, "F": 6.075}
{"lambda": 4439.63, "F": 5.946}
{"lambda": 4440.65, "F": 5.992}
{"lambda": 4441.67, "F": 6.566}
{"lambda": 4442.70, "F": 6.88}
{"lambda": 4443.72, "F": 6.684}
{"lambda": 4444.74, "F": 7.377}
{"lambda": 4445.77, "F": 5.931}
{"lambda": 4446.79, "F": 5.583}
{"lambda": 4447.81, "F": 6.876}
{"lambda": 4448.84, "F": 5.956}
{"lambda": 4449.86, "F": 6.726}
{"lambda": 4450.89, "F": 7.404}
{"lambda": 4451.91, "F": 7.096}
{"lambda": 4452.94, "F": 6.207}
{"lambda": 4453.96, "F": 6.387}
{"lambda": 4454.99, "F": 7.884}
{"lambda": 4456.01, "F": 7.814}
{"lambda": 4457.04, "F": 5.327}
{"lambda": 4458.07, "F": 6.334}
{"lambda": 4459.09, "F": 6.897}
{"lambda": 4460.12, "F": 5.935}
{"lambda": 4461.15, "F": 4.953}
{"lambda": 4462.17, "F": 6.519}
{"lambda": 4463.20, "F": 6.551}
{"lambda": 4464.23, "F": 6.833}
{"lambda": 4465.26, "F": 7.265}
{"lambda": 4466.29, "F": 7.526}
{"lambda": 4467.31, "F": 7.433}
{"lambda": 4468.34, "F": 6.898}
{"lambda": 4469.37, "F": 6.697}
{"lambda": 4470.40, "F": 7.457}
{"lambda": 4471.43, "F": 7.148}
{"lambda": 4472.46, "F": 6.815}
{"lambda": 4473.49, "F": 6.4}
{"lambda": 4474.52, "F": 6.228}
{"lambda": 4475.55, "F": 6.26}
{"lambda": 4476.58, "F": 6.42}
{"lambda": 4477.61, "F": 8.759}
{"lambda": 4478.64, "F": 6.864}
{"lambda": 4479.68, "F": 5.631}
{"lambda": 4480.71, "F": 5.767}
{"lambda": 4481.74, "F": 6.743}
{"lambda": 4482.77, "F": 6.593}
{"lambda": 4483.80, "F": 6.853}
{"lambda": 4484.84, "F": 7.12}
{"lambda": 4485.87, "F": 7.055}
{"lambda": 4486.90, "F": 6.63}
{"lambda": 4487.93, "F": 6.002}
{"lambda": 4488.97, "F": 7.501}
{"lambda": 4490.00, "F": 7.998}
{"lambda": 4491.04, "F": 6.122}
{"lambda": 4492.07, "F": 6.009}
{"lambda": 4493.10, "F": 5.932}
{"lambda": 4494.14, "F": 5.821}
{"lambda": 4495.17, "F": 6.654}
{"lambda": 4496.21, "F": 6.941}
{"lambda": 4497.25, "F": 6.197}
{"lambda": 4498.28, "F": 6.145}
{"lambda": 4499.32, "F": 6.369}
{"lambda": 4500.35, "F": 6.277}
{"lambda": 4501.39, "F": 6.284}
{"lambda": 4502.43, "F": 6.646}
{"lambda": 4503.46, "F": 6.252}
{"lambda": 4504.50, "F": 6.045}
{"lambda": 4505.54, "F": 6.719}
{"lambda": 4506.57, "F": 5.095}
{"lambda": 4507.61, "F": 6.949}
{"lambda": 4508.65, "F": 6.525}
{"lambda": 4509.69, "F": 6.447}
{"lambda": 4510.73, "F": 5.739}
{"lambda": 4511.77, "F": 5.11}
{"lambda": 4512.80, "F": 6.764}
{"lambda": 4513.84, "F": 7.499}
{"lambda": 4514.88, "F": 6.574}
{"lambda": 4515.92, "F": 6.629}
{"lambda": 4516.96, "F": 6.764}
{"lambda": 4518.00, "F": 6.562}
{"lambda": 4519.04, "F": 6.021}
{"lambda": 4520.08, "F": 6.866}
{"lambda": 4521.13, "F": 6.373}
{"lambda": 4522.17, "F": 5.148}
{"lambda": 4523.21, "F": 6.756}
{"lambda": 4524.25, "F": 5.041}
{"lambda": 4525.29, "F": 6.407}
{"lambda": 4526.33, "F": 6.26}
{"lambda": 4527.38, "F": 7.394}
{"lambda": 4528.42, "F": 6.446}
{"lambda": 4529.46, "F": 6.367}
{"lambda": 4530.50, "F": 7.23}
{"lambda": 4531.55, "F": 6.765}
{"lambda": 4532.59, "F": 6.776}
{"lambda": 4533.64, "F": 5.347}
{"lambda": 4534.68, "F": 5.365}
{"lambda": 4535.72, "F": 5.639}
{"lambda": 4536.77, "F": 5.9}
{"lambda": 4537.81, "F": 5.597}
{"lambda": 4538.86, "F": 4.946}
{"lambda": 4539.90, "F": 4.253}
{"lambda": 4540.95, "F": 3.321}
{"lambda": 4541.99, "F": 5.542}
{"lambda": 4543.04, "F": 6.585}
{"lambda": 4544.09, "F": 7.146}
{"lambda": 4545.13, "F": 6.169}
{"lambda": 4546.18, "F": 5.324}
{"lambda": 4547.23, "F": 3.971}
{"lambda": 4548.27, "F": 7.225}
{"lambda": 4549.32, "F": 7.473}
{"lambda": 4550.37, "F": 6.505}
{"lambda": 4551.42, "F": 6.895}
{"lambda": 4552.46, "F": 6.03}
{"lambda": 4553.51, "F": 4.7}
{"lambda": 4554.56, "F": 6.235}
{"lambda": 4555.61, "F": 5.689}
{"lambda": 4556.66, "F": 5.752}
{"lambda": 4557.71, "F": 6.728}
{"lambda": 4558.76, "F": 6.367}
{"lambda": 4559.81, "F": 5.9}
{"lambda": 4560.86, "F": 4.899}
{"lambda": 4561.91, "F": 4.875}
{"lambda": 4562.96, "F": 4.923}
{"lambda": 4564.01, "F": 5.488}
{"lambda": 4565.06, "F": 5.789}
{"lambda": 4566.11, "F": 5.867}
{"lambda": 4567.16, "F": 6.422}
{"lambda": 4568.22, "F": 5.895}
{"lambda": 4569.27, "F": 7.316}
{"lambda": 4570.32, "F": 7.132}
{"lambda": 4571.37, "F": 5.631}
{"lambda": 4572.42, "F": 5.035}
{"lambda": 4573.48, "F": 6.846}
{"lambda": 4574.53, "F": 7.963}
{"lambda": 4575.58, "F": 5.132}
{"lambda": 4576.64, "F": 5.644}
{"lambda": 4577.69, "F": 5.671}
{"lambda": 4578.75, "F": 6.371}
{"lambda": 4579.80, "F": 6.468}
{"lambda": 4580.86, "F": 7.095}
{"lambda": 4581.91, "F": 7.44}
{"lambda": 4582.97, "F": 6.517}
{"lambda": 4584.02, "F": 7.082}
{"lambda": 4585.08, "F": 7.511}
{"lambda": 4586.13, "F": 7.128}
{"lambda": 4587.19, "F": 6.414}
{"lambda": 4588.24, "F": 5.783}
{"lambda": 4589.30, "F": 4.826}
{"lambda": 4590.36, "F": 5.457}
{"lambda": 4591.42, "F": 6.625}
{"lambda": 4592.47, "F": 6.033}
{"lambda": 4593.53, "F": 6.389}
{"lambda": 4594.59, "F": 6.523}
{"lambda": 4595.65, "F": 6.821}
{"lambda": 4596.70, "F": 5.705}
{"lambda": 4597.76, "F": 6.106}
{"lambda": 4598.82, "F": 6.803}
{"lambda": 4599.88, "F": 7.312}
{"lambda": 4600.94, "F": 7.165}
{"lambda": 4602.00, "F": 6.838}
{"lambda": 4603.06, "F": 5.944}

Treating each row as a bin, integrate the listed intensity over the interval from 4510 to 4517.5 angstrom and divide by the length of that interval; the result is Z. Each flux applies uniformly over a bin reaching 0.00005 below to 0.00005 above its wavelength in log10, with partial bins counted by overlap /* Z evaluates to 6.44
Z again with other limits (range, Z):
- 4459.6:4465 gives 6.20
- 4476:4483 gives 6.68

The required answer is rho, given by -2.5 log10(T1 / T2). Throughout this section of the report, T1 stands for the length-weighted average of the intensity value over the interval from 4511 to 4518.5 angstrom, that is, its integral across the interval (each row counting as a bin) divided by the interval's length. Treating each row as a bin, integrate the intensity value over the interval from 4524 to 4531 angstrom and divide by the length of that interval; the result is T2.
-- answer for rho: 0.00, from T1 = 6.54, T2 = 6.5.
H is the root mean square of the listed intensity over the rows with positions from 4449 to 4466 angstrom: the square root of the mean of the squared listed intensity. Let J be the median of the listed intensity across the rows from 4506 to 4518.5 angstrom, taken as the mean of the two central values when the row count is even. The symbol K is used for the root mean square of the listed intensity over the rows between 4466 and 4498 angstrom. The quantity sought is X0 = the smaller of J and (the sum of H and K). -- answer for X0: 6.57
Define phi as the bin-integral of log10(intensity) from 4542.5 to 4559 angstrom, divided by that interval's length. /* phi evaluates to 0.785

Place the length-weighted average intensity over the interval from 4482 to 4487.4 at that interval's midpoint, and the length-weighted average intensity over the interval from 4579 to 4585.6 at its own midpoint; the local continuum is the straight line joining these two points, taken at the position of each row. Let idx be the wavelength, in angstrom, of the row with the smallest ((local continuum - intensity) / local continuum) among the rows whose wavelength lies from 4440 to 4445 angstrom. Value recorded 4444.74 angstrom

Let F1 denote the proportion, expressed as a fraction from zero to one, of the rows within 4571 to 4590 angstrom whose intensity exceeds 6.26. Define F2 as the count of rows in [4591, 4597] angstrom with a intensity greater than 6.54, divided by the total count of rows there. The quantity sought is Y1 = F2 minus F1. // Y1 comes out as -0.28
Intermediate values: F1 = 0.61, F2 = 0.3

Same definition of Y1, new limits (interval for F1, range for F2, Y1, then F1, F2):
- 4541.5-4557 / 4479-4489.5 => 0.30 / 0.40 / 0.7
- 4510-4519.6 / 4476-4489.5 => 0.03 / 0.67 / 0.7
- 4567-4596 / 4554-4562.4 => -0.52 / 0.64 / 0.1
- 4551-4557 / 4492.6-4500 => 0.12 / 0.17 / 0.3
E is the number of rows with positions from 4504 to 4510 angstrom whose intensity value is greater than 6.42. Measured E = 4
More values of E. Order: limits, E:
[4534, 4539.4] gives 0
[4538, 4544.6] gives 2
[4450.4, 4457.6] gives 4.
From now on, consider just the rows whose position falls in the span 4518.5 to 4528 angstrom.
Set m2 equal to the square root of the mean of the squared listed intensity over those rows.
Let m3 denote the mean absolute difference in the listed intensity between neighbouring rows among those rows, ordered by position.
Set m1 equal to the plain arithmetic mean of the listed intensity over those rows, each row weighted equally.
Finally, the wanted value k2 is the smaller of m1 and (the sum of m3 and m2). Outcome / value 6.3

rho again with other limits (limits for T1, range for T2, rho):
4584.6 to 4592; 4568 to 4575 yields 0.05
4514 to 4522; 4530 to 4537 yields -0.06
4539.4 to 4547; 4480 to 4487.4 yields 0.22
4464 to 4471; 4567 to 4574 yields -0.14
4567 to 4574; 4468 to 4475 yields 0.08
